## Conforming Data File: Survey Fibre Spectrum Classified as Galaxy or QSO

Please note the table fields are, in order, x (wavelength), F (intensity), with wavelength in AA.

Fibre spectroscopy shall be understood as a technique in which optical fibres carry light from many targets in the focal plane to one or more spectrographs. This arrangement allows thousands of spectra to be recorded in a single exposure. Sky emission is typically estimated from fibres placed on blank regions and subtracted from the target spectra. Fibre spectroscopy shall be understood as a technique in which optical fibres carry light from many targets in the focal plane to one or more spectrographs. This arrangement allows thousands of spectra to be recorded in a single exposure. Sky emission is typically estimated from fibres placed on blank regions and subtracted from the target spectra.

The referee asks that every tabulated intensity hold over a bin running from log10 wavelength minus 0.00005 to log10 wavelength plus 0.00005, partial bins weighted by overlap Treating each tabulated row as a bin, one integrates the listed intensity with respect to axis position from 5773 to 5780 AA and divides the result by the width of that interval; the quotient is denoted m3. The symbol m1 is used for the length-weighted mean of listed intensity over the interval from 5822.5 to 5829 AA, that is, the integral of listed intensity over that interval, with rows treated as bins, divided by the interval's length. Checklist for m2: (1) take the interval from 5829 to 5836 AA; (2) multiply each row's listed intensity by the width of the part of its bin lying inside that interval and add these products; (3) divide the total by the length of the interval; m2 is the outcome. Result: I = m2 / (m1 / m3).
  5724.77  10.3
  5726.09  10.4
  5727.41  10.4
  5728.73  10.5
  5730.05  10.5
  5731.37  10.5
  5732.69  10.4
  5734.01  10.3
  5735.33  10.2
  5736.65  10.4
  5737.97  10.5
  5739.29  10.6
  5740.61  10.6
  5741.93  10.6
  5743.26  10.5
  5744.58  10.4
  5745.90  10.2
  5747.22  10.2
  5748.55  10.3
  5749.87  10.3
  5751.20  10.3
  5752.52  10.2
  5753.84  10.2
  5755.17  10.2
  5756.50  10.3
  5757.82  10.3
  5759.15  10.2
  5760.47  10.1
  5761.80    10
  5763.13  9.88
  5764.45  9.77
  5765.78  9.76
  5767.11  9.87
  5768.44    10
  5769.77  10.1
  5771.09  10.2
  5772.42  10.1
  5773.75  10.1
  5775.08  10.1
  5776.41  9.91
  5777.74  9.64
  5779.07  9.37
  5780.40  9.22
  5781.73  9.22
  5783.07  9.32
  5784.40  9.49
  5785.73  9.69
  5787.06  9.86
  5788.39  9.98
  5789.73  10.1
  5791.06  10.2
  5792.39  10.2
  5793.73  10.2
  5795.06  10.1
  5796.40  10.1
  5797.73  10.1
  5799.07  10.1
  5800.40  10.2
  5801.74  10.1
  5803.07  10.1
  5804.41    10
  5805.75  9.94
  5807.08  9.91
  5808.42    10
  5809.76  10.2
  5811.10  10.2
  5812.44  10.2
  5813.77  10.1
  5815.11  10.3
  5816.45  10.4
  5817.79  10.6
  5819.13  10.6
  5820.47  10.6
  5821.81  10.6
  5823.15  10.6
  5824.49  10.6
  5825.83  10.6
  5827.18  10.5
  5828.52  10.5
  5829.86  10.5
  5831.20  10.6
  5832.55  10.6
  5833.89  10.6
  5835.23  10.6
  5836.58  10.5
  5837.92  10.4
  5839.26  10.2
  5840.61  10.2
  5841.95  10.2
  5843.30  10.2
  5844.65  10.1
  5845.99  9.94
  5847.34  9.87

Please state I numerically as 9.8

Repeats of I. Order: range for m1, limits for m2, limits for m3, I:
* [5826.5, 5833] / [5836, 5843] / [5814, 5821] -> 10.2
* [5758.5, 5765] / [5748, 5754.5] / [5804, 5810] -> 10.3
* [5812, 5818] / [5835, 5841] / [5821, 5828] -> 10.6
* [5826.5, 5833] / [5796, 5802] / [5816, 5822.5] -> 10.2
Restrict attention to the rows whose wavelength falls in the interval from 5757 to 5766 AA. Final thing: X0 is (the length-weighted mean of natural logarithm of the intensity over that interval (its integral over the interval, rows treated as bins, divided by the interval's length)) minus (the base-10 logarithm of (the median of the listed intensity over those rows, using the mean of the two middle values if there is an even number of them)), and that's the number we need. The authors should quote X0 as 1.31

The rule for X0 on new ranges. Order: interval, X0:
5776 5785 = 1.27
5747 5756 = 1.32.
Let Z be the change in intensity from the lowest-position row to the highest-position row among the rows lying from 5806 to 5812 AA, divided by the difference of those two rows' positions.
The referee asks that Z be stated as 0.072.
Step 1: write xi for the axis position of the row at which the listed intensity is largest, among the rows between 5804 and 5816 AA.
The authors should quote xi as 5815.11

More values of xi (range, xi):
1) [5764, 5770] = 5769.77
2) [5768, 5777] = 5771.09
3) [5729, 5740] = 5739.29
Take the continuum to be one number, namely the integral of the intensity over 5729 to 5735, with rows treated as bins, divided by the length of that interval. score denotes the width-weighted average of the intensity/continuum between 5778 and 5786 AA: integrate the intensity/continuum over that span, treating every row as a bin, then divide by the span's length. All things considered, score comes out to 0.90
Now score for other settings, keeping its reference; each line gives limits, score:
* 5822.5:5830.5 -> 1.01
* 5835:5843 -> 0.99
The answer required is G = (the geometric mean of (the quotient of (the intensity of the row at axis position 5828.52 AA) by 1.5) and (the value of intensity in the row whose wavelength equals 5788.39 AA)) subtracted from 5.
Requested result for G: -3.36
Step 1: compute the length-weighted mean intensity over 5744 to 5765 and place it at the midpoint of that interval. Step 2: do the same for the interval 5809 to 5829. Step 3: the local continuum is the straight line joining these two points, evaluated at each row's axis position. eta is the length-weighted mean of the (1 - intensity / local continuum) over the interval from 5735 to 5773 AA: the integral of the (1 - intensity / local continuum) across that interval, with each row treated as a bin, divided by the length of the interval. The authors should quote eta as -0.004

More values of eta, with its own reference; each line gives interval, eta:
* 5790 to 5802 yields 0.019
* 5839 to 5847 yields 0.038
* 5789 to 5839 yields 0.010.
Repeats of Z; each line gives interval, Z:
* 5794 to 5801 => 0.019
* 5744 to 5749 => -0.025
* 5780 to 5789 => 0.095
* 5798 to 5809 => -0.011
